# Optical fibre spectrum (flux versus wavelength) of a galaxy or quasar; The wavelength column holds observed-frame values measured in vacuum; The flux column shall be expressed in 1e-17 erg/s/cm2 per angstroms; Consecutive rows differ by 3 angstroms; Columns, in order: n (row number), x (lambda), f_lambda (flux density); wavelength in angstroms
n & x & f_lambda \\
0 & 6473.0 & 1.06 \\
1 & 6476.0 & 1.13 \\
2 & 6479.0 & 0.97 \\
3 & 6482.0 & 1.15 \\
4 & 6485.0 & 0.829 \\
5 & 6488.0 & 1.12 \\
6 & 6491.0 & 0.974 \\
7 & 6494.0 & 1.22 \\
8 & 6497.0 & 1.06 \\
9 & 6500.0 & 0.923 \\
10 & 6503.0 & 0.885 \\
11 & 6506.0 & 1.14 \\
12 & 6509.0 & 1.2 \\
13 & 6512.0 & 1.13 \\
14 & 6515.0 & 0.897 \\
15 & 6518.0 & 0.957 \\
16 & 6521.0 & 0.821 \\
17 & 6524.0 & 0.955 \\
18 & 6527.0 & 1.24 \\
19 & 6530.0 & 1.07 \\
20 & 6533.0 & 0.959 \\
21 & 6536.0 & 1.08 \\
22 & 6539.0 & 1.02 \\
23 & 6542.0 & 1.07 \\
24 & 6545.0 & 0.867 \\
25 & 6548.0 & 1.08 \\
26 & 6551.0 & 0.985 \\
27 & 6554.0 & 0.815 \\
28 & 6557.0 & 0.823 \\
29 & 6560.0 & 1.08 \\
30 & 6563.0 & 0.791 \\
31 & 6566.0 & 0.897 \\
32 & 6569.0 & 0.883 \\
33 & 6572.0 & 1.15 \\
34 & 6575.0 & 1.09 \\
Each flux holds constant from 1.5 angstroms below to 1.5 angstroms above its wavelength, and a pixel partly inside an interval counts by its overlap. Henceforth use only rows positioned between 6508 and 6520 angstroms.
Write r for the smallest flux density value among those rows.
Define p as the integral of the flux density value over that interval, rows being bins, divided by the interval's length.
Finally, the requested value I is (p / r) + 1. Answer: 2.15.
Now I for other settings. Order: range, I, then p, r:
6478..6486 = 2.20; 0.99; 0.829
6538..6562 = 2.18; 0.96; 0.815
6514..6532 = 2.21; 0.99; 0.821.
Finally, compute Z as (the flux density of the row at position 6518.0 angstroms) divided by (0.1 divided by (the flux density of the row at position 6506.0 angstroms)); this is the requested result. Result 10.9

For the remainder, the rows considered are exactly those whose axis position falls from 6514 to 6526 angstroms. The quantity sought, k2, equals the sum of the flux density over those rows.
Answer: 3.6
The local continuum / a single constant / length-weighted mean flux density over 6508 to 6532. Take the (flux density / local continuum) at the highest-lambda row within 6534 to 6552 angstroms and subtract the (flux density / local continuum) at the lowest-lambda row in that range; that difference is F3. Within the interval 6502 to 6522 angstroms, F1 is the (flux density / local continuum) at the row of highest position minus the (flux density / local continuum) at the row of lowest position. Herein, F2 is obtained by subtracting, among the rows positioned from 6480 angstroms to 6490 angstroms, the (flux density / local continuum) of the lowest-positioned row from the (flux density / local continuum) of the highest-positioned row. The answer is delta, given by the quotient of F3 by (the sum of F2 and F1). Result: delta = 1.0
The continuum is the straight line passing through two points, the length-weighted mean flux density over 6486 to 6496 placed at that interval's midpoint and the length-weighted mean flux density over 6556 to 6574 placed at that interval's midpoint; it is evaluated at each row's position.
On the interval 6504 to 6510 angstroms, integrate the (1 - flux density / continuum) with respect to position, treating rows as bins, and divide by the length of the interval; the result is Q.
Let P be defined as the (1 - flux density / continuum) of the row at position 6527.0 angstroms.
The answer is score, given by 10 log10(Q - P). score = -8.7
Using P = -0.22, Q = -0.08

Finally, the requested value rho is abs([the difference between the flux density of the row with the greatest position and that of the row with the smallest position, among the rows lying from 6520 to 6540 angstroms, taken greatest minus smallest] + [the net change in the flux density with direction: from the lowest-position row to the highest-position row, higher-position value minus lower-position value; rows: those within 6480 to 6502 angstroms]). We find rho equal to 0.028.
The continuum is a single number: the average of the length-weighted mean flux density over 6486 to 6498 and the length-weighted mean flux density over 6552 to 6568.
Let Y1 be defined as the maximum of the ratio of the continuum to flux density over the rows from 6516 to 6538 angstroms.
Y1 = 1.20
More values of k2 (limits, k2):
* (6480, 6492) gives 4.1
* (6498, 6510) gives 4.1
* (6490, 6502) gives 4.2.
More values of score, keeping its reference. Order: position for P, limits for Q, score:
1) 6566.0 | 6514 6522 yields -10.6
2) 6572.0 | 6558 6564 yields -6.0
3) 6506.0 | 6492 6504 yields -9.1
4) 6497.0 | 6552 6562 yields -13.7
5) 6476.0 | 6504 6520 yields -21.0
